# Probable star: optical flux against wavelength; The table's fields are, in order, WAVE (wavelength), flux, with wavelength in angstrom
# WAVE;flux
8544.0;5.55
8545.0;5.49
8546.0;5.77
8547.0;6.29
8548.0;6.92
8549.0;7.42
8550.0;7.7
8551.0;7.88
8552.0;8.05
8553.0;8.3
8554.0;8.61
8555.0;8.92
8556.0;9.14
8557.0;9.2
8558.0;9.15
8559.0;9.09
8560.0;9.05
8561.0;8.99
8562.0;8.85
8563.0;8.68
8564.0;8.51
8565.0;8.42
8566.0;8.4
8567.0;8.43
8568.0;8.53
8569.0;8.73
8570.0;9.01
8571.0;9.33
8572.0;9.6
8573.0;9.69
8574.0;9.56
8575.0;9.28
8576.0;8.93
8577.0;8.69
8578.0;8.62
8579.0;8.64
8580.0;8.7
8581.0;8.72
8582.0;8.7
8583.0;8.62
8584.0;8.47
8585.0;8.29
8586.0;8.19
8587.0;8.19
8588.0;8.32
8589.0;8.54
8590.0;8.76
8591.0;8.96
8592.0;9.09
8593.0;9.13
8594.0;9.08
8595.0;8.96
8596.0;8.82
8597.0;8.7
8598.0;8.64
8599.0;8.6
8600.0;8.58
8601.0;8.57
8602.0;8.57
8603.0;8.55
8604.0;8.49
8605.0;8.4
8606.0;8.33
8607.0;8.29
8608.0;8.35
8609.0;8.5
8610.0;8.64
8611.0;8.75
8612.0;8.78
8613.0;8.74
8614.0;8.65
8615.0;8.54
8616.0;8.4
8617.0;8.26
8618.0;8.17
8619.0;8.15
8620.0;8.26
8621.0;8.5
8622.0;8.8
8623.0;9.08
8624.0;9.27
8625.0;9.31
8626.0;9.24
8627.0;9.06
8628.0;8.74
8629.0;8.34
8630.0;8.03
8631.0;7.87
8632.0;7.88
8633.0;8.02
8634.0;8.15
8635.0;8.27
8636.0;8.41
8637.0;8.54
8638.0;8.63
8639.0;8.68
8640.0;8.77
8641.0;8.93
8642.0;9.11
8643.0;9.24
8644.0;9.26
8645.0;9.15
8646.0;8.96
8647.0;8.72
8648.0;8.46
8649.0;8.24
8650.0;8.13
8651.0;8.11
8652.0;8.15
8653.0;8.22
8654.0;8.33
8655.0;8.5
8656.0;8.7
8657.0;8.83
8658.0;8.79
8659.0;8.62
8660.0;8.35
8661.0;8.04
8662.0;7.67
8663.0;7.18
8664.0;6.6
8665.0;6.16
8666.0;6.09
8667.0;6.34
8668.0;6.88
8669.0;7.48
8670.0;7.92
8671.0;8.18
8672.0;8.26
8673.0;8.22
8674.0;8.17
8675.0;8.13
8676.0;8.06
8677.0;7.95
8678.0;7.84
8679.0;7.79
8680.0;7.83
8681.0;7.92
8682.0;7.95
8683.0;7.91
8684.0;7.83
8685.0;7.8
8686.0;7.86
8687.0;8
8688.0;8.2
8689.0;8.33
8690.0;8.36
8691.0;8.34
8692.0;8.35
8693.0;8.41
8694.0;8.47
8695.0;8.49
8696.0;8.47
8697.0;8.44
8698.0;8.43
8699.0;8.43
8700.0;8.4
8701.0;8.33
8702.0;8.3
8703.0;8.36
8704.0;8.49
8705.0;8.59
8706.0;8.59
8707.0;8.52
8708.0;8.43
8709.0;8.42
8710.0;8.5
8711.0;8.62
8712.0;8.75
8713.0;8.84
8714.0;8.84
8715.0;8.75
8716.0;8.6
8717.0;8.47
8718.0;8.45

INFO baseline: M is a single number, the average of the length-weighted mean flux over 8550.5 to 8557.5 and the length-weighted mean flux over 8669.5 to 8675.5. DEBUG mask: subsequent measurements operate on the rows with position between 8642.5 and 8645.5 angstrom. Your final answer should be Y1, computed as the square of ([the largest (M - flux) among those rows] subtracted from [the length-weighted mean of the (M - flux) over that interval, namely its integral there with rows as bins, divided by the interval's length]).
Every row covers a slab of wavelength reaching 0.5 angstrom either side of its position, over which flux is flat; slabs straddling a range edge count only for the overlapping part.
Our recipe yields 0.004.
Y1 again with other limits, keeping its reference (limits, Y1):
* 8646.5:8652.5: 0.037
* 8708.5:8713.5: 0.042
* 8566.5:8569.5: 0.018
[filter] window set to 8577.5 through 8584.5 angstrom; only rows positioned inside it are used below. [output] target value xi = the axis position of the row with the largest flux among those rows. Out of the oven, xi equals 8581.0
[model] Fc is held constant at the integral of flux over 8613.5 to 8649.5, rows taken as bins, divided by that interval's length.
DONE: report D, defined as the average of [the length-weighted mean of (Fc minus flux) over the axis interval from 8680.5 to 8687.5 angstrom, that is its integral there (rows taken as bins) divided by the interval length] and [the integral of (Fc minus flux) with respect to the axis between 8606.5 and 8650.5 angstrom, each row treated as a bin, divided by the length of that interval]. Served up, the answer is 0.37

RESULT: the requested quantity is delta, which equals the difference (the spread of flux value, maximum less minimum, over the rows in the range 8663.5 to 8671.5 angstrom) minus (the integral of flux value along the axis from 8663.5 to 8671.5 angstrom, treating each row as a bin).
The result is -54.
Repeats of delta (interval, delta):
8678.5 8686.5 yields -63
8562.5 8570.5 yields -68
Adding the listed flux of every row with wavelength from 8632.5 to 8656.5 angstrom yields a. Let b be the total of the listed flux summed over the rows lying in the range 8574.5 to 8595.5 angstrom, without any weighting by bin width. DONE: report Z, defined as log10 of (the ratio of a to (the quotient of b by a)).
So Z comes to 2.4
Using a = 206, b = 183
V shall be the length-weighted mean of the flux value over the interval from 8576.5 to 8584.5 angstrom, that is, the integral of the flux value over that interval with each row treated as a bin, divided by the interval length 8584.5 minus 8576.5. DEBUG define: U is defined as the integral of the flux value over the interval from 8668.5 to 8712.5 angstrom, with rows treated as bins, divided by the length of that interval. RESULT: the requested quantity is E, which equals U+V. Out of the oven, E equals 16.9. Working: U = 8.2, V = 8.6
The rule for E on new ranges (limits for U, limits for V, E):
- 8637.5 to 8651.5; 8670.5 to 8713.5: 17.0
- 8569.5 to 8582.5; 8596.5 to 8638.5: 17.6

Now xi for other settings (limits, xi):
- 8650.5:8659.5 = 8657.0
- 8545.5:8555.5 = 8555.0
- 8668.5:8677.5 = 8672.0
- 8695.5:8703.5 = 8696.0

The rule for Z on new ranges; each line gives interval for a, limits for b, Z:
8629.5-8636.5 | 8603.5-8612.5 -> 1.6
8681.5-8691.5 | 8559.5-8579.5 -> 1.6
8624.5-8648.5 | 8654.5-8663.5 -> 2.8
